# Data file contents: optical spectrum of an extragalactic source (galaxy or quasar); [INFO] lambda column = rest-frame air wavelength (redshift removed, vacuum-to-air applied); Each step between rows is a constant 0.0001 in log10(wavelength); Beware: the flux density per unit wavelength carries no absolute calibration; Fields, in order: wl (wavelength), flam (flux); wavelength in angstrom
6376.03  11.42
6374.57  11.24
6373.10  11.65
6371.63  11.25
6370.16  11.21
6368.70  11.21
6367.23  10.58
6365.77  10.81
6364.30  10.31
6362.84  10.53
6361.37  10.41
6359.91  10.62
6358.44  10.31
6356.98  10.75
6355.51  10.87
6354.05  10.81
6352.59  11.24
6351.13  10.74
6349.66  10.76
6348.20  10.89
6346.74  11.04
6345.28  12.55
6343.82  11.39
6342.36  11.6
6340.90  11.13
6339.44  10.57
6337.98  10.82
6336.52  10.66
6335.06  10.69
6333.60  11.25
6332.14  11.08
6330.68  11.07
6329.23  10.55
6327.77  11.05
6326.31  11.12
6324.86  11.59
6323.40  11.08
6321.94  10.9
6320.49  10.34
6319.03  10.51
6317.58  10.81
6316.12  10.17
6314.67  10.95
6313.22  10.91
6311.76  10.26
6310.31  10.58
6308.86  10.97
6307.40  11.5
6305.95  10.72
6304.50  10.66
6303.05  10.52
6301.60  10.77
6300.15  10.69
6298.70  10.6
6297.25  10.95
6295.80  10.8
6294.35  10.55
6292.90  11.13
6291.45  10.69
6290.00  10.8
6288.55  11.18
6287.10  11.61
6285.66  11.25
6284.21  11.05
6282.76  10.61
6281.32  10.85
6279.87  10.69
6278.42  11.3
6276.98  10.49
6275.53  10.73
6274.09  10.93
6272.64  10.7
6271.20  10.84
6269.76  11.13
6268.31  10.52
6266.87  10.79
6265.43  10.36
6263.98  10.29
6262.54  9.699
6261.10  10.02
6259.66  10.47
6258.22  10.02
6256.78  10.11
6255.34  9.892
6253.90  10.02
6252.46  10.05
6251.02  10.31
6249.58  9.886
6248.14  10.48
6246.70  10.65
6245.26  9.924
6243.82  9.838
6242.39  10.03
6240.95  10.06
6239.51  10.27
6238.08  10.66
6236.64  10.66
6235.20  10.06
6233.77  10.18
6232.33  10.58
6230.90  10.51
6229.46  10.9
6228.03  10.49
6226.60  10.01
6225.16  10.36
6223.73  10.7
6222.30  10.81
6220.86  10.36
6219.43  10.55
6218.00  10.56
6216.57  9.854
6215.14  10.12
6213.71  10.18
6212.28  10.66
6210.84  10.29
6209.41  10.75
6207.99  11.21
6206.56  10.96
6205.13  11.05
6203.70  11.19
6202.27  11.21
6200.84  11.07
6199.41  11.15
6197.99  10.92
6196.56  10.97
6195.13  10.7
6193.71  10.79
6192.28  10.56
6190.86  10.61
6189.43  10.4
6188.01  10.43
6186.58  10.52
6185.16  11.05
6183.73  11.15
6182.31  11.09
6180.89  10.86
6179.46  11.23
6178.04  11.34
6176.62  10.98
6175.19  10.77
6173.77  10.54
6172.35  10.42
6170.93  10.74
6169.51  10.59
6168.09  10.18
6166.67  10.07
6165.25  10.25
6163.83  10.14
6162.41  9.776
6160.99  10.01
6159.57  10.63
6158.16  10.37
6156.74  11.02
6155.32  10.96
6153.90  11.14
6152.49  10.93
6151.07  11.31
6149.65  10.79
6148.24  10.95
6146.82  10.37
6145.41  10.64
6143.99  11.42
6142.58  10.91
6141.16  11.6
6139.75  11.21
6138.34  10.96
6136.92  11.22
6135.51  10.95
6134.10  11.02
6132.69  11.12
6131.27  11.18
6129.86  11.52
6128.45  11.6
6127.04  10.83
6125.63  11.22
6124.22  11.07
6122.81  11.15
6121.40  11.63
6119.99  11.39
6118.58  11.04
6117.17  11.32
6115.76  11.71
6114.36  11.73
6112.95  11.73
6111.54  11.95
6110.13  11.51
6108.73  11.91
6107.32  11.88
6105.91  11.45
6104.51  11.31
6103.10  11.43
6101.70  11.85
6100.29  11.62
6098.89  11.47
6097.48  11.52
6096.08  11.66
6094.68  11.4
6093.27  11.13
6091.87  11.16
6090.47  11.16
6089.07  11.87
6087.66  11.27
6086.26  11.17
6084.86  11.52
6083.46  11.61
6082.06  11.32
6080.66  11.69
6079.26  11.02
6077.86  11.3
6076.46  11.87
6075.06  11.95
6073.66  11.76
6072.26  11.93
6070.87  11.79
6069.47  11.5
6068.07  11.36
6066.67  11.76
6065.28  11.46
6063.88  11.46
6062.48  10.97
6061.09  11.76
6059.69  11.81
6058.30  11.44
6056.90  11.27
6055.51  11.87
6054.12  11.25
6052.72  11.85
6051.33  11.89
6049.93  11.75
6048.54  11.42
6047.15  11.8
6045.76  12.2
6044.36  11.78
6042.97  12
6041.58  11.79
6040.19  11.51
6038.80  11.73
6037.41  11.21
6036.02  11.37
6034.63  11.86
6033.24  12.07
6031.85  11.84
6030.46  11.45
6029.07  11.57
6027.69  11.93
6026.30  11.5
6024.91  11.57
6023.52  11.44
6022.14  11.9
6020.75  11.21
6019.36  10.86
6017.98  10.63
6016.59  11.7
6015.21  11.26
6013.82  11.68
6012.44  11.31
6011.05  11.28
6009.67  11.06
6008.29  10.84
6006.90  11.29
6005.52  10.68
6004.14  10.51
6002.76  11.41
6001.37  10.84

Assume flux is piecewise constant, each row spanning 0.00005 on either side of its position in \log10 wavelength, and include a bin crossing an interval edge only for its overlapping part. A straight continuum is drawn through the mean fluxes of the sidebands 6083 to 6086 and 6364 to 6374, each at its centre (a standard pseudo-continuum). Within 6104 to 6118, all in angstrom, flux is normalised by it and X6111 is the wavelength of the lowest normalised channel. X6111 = 6104.51 angstrom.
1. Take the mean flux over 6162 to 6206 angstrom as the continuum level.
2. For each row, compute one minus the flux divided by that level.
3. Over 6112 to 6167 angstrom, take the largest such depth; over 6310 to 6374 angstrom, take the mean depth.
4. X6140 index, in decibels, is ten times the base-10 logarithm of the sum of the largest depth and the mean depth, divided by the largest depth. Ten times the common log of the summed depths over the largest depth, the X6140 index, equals -0.8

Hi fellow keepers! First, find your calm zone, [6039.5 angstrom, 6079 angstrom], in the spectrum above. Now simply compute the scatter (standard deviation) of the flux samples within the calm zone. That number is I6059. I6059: 0.28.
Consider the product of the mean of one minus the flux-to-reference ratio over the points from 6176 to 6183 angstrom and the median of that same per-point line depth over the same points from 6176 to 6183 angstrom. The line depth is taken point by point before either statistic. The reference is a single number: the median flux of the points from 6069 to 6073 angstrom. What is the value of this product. 0.0035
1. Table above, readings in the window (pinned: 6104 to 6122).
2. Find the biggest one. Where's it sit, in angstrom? 6111.54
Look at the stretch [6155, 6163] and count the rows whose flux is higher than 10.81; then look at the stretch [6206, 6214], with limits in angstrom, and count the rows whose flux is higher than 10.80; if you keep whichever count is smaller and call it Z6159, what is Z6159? 2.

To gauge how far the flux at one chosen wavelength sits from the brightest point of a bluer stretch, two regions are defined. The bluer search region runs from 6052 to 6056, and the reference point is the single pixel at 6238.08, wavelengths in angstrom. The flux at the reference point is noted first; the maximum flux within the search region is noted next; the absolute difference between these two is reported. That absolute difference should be 1.2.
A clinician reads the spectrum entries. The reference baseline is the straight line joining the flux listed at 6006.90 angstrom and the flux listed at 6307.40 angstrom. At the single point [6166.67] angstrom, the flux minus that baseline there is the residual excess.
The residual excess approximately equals -1.3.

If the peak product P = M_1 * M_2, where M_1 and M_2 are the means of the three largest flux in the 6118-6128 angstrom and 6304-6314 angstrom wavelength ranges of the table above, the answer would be 127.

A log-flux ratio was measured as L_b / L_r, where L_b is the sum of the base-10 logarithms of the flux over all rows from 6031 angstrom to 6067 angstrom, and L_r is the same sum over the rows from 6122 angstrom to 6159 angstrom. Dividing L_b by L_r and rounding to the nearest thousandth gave 1.022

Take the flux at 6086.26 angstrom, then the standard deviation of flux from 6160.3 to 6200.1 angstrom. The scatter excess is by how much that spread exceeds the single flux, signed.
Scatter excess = -10.77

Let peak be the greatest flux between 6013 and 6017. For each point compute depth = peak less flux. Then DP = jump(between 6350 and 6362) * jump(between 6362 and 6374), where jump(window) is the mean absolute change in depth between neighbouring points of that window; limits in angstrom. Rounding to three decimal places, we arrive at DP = 0.085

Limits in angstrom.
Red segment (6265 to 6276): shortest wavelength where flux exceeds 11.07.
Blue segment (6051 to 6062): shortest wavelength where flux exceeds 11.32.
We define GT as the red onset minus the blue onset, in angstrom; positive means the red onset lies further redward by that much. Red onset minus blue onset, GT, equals 218.4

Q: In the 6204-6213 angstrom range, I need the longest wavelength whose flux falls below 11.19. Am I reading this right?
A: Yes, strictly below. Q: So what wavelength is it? 6212.28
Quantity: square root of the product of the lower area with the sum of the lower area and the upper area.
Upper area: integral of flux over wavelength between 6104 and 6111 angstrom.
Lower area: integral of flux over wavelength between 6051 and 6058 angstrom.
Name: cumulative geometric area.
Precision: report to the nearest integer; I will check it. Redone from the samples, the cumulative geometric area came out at 115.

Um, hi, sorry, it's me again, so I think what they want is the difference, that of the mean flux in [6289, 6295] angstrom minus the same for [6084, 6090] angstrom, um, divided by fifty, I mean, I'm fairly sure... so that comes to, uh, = -0.013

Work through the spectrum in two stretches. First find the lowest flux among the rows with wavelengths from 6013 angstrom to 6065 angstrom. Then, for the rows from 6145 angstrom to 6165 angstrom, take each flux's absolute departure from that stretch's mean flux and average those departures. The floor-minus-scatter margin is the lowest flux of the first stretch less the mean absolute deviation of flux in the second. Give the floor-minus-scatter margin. 10.3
